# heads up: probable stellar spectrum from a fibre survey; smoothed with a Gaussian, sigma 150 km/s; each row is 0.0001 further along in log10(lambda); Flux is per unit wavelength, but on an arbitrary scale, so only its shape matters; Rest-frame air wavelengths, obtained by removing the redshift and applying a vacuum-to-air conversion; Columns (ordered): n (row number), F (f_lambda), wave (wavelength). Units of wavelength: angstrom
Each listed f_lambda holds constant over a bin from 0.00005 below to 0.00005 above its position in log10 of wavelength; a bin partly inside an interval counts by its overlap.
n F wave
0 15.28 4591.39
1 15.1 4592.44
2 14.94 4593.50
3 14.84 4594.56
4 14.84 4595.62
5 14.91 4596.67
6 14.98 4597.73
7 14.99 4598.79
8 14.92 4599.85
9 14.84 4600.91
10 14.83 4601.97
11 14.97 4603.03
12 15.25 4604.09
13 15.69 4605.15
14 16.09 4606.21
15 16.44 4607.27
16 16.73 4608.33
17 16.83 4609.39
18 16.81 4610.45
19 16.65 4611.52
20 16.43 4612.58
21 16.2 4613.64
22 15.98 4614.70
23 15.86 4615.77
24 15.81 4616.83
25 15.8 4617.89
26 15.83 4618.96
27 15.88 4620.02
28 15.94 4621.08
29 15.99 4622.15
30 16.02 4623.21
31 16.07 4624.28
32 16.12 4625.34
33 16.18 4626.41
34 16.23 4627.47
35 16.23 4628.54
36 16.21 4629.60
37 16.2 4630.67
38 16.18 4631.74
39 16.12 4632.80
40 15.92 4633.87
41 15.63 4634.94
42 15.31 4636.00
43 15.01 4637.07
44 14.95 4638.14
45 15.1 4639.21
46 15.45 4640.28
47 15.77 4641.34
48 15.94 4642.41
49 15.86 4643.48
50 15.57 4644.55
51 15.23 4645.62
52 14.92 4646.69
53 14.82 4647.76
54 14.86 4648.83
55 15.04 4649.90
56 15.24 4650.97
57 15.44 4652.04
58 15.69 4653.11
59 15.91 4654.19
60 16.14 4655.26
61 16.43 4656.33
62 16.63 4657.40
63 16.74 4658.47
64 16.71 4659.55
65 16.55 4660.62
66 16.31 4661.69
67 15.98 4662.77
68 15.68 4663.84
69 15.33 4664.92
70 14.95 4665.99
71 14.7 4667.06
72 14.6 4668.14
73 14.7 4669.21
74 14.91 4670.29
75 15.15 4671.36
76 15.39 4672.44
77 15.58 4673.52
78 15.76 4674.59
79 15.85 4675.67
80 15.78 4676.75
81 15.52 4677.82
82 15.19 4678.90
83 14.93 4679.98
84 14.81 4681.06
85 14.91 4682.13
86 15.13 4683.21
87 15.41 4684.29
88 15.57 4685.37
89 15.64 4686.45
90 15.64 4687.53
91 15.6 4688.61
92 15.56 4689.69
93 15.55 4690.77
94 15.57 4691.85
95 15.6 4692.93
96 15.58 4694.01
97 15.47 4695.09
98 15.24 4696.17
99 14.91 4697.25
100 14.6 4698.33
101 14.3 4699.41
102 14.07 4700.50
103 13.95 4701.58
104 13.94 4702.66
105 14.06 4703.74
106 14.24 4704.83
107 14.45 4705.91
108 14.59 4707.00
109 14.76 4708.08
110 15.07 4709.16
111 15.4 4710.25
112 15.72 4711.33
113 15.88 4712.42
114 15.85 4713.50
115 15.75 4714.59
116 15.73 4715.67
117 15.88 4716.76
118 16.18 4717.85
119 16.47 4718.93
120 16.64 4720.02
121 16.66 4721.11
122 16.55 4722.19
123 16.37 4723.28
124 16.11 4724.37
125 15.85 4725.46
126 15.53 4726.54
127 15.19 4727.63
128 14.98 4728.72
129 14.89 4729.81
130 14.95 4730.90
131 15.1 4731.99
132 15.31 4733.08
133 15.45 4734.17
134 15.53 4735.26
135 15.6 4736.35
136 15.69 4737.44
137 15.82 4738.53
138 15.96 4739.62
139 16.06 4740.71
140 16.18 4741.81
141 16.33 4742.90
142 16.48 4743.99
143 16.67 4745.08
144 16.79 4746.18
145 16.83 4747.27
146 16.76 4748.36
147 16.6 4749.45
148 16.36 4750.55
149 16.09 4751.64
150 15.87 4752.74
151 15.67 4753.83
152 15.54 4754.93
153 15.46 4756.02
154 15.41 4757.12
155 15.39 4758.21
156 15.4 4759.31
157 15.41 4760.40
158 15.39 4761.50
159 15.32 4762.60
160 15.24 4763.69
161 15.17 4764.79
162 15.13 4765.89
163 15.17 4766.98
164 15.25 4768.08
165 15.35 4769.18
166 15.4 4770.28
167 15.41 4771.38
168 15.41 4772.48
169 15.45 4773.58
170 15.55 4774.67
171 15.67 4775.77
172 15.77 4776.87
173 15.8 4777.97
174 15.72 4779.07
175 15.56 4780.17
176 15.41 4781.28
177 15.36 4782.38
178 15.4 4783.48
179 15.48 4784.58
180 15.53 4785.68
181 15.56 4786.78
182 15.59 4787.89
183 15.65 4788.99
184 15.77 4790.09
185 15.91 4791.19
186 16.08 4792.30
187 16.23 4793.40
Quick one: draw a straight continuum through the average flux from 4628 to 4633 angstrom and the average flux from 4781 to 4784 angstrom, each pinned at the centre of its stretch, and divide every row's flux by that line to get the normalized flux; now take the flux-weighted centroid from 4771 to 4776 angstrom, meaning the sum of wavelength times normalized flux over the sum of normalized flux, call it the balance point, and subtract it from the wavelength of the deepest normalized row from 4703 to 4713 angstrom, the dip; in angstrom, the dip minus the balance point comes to -69.8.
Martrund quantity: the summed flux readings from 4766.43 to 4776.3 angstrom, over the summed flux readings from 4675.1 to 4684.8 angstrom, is 1.01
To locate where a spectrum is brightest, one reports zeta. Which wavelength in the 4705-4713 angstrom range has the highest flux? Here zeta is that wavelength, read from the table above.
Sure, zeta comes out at 4712.42 angstrom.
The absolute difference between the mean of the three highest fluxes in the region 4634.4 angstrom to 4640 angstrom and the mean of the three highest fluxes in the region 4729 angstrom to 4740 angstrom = 0.48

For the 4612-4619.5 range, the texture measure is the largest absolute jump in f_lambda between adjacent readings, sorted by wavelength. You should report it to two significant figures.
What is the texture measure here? 0.23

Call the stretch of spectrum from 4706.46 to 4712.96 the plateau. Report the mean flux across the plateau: 15.2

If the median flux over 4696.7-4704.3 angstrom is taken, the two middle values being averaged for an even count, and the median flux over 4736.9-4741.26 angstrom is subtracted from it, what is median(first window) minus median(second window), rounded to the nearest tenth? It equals -1.8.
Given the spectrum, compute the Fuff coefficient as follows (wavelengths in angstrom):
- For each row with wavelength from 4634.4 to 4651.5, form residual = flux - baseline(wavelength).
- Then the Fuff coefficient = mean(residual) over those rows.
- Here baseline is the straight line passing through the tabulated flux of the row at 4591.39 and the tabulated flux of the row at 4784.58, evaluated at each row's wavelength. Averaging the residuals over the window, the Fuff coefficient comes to -0.04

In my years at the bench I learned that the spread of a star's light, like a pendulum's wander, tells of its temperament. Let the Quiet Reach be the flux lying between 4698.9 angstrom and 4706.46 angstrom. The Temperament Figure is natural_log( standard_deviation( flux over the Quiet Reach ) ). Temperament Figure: -1.7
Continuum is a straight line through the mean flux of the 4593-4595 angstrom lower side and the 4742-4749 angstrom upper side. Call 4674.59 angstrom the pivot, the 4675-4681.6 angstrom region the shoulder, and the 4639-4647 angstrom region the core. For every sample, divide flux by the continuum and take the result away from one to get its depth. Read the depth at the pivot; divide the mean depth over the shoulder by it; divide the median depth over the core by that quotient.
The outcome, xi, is 0.000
